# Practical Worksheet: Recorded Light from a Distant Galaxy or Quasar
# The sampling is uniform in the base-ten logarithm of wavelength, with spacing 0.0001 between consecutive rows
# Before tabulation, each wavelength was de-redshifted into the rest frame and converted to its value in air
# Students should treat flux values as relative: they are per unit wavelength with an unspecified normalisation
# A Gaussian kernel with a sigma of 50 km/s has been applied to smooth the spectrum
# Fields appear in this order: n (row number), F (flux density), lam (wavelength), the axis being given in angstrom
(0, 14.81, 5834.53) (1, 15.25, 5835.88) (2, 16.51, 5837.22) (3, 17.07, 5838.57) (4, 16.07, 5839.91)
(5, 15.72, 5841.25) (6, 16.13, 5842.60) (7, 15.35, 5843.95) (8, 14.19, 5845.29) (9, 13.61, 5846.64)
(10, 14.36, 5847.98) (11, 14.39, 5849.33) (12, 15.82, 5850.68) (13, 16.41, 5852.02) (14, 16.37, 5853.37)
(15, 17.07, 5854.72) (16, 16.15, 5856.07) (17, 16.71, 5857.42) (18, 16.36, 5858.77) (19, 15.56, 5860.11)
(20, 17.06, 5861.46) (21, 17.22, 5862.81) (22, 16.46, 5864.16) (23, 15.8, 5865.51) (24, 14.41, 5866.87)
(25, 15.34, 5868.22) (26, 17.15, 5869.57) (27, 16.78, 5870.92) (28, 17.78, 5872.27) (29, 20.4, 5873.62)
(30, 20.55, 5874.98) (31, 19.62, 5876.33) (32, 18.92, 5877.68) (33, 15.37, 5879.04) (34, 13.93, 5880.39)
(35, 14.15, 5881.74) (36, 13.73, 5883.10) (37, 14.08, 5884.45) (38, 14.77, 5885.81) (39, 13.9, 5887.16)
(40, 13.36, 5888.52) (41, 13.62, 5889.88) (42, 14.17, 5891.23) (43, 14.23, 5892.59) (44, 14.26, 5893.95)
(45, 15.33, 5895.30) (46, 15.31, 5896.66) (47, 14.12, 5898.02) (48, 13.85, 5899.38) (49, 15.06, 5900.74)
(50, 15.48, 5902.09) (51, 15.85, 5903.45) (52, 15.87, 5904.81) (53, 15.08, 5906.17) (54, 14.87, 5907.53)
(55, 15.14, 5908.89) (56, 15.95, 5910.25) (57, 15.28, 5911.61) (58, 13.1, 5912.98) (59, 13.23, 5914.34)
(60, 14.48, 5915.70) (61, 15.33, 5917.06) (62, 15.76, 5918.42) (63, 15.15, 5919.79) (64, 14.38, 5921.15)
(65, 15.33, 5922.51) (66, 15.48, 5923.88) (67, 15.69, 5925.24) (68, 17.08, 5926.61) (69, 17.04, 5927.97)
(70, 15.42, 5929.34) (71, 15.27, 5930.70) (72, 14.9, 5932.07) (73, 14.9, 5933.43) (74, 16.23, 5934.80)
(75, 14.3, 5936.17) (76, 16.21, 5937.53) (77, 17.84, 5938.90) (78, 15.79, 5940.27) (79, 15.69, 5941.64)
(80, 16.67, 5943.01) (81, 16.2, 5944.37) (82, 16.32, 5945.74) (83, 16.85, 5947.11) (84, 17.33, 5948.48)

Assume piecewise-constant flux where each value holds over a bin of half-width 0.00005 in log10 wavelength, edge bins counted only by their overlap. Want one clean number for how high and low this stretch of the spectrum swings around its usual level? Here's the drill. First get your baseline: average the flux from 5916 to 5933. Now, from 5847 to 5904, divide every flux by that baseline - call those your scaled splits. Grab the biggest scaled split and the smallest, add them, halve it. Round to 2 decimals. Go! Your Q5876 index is 1.09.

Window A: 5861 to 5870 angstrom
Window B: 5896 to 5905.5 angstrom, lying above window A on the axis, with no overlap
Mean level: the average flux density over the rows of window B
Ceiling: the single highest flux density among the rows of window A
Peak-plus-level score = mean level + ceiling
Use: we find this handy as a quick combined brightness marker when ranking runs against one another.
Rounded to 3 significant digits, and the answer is 32.3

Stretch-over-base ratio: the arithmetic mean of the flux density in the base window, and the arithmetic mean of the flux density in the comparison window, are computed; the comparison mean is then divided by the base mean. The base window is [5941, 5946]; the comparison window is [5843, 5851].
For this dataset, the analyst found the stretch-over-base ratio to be 0.90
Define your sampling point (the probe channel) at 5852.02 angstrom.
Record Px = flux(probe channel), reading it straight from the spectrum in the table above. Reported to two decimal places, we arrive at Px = 16.41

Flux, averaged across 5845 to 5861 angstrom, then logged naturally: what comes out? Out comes 2.75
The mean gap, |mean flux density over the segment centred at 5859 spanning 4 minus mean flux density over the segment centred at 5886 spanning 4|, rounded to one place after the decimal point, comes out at 2.0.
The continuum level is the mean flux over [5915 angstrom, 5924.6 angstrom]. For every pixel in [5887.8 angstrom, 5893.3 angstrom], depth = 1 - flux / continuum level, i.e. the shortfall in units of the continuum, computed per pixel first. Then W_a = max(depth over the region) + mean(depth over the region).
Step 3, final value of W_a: 0.20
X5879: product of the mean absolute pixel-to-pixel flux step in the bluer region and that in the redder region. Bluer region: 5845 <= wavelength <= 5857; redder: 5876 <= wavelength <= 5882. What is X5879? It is 0.9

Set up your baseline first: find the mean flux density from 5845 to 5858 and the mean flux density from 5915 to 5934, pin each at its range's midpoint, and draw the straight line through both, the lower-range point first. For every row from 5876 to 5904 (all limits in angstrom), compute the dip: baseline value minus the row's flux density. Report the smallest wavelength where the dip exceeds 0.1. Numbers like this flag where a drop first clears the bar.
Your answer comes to 5879.04 angstrom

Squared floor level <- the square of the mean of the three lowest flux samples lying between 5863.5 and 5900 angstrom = 184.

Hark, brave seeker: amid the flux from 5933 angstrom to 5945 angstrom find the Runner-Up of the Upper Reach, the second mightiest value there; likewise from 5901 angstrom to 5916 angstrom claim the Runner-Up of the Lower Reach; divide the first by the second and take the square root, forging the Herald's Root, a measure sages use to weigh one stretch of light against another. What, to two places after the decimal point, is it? 1.02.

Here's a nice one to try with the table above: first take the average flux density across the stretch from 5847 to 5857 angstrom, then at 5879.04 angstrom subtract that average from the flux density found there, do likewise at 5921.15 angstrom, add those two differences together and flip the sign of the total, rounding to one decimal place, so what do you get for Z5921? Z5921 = 1.8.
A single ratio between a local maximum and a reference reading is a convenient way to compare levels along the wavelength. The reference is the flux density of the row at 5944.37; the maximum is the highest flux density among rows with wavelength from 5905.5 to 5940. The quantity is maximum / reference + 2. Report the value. 3.10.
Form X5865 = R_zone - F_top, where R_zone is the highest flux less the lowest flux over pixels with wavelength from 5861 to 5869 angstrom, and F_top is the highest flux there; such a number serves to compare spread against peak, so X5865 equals -14.4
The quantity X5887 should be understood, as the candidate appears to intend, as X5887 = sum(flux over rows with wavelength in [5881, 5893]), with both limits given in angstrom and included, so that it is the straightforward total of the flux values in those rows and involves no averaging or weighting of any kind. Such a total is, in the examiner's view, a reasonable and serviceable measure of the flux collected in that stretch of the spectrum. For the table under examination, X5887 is 126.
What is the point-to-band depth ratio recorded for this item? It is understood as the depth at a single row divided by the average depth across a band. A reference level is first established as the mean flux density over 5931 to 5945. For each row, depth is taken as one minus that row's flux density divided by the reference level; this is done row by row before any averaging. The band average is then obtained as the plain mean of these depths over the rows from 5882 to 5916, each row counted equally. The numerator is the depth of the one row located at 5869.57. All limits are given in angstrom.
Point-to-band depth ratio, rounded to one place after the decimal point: -1.0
